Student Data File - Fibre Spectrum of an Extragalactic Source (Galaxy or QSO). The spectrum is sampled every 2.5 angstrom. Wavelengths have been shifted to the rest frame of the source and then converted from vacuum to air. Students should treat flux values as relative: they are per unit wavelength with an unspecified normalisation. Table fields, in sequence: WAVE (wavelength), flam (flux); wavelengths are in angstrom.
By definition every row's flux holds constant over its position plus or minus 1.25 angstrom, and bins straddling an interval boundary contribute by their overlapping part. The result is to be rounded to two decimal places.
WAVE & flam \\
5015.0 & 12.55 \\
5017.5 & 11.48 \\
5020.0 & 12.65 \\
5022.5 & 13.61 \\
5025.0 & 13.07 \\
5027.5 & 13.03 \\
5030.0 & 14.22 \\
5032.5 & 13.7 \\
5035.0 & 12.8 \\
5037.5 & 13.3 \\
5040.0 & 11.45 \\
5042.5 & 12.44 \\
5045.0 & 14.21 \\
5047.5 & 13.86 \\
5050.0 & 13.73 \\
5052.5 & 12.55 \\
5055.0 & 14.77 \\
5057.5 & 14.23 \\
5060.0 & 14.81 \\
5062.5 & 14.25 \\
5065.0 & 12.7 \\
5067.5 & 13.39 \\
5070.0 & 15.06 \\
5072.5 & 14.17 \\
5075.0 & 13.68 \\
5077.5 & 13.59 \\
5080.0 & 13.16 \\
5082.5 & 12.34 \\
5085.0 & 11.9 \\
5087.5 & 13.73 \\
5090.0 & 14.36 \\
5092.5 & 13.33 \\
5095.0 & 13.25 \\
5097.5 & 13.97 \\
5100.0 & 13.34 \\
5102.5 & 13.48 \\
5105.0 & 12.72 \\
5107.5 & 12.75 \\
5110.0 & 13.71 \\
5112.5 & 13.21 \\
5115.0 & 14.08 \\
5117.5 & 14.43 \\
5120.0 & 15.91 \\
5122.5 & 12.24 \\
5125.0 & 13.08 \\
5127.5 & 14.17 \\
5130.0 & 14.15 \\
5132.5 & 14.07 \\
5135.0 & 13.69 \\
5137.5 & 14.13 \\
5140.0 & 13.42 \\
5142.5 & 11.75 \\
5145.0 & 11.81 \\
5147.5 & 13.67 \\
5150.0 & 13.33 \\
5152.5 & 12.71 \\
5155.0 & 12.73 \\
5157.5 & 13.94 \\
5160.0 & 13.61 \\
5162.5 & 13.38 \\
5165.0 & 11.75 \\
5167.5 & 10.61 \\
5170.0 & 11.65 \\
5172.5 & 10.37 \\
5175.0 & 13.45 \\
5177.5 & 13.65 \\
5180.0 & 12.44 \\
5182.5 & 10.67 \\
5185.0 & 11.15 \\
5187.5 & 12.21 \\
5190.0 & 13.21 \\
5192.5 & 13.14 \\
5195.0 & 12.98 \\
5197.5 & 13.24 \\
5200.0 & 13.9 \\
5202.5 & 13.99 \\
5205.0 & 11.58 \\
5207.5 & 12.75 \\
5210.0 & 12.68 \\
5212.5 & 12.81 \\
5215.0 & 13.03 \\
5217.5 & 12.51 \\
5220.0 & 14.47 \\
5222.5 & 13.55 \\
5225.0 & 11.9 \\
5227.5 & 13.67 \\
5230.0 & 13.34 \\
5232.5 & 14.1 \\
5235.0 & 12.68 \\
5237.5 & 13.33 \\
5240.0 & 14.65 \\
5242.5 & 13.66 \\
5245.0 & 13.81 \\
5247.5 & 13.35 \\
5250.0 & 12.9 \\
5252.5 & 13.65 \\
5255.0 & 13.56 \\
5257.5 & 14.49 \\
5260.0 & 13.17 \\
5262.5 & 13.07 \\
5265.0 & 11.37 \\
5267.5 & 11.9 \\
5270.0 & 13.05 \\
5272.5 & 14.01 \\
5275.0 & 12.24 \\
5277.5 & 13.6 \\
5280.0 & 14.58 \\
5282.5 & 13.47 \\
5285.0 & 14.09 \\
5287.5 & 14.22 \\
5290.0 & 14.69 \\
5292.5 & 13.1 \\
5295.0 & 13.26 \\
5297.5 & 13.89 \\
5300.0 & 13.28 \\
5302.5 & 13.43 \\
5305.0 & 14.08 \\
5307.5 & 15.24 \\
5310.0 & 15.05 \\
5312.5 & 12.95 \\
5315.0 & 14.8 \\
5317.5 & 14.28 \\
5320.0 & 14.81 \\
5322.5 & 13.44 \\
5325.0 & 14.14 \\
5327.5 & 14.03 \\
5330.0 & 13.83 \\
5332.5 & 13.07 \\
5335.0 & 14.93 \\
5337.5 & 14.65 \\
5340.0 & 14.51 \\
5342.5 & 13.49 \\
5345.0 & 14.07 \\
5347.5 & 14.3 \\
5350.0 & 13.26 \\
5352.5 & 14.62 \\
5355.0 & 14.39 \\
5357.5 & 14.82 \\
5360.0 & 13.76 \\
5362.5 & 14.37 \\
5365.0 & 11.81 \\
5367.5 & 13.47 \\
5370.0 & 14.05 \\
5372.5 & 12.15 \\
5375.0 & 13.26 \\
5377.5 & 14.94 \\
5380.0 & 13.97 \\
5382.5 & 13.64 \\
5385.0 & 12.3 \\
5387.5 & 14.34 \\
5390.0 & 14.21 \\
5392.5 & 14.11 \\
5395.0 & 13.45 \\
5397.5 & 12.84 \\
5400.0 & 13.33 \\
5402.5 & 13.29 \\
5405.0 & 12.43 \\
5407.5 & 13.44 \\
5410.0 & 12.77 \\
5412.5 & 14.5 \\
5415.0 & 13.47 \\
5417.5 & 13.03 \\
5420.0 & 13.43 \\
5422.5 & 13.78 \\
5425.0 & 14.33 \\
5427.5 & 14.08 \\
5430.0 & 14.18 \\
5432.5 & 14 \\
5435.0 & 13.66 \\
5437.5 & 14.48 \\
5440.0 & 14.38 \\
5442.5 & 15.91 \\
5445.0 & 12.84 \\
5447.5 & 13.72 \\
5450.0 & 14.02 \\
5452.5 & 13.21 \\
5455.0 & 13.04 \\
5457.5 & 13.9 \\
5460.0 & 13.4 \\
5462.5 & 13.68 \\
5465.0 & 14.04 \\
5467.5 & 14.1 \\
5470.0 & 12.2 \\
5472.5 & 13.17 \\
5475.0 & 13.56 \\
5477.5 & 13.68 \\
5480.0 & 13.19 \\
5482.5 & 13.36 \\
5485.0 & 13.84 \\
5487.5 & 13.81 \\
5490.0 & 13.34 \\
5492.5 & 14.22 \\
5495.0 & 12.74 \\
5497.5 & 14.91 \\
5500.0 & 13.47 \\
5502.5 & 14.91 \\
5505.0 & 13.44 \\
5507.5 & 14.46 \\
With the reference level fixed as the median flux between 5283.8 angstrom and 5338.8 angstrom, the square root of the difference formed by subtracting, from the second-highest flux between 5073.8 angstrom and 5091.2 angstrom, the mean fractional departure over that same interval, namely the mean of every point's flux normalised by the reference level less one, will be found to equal 3.71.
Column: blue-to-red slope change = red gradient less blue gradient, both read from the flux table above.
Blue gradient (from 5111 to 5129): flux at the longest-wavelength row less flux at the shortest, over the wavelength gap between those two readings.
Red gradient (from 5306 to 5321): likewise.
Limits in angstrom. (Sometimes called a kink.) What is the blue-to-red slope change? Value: -0.098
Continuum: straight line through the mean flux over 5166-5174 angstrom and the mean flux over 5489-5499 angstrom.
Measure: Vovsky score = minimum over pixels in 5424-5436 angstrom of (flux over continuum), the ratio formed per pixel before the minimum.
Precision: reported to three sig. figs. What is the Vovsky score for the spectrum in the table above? 1.03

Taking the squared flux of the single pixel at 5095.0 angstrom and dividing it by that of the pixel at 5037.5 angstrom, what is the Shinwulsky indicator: 0.99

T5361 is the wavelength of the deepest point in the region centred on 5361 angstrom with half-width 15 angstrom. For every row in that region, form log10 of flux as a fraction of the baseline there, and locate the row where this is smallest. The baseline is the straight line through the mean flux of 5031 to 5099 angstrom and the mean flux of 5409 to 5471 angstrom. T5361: 5365.0 angstrom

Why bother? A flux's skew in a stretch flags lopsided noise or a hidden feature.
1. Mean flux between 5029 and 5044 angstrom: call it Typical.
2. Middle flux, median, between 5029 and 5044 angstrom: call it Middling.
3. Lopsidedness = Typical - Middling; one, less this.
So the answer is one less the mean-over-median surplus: 1.07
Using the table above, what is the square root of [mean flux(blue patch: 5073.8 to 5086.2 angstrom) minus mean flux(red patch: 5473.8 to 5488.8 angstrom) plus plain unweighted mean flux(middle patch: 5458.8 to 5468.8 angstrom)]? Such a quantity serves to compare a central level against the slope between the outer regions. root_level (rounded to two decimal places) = 3.63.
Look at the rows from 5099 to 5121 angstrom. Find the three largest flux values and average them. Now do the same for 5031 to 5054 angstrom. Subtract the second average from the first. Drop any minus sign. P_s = 0.87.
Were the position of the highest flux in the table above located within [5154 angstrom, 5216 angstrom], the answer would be 5202.5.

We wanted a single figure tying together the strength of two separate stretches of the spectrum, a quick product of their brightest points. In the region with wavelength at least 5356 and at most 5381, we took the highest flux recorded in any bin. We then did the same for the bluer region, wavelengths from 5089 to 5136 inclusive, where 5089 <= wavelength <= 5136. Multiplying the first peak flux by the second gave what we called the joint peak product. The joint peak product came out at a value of 238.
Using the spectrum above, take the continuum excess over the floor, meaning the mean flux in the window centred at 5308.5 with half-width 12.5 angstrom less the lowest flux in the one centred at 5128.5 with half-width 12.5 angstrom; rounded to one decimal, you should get 1.9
